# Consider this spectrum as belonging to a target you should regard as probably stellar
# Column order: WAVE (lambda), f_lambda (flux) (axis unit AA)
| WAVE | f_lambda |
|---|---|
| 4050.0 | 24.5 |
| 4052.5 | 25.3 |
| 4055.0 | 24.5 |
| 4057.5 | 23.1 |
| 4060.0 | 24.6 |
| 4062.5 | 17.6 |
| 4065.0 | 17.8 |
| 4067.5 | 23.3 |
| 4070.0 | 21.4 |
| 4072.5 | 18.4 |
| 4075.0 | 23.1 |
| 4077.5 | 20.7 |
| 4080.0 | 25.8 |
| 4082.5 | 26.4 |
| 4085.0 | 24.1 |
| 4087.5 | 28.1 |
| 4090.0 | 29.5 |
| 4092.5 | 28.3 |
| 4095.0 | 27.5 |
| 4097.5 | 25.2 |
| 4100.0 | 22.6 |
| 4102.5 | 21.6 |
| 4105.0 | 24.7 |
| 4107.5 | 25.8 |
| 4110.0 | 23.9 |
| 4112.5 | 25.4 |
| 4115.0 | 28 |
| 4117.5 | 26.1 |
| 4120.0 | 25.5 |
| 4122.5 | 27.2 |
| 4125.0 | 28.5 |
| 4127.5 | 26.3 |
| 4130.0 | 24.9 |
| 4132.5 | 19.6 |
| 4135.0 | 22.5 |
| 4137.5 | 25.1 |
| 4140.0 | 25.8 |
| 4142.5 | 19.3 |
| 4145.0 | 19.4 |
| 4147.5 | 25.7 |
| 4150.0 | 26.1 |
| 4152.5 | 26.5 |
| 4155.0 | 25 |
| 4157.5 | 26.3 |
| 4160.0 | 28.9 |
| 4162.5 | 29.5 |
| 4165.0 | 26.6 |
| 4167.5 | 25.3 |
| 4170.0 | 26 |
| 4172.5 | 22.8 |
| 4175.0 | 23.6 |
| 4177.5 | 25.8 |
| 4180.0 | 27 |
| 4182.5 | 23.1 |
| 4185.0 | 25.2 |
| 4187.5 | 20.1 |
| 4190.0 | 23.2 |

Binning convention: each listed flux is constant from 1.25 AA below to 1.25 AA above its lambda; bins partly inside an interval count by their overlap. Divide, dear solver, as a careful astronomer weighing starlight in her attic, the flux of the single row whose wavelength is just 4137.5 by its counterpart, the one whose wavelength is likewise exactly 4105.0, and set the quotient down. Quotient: 1.02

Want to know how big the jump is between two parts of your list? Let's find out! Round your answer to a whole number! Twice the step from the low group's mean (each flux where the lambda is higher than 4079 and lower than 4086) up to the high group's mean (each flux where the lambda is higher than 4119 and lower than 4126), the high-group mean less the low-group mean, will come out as 3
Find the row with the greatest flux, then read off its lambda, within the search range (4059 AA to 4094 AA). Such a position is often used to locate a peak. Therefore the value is 4090.0 AA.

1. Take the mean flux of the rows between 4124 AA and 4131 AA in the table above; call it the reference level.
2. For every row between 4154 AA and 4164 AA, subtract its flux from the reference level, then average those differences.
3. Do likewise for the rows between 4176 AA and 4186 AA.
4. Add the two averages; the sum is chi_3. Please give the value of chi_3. 0.4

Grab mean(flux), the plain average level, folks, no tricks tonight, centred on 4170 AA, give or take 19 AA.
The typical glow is 25.4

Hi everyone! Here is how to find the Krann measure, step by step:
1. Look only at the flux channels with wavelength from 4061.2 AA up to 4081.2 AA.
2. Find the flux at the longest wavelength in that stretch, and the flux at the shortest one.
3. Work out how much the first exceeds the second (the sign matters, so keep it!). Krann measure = 8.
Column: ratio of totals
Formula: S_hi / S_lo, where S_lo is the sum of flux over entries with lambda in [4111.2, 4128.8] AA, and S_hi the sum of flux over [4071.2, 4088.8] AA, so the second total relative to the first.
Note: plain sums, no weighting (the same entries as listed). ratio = 0.89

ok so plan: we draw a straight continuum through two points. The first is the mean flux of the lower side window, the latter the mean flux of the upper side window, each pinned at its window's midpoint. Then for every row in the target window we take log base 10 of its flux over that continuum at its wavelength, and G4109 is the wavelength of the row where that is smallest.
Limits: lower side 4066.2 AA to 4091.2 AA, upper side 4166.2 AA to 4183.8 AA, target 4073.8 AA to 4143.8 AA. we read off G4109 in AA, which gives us 4142.5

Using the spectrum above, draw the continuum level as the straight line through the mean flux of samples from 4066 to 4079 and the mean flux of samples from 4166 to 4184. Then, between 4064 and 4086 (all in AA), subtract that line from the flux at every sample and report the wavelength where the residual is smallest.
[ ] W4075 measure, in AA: 4065.0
